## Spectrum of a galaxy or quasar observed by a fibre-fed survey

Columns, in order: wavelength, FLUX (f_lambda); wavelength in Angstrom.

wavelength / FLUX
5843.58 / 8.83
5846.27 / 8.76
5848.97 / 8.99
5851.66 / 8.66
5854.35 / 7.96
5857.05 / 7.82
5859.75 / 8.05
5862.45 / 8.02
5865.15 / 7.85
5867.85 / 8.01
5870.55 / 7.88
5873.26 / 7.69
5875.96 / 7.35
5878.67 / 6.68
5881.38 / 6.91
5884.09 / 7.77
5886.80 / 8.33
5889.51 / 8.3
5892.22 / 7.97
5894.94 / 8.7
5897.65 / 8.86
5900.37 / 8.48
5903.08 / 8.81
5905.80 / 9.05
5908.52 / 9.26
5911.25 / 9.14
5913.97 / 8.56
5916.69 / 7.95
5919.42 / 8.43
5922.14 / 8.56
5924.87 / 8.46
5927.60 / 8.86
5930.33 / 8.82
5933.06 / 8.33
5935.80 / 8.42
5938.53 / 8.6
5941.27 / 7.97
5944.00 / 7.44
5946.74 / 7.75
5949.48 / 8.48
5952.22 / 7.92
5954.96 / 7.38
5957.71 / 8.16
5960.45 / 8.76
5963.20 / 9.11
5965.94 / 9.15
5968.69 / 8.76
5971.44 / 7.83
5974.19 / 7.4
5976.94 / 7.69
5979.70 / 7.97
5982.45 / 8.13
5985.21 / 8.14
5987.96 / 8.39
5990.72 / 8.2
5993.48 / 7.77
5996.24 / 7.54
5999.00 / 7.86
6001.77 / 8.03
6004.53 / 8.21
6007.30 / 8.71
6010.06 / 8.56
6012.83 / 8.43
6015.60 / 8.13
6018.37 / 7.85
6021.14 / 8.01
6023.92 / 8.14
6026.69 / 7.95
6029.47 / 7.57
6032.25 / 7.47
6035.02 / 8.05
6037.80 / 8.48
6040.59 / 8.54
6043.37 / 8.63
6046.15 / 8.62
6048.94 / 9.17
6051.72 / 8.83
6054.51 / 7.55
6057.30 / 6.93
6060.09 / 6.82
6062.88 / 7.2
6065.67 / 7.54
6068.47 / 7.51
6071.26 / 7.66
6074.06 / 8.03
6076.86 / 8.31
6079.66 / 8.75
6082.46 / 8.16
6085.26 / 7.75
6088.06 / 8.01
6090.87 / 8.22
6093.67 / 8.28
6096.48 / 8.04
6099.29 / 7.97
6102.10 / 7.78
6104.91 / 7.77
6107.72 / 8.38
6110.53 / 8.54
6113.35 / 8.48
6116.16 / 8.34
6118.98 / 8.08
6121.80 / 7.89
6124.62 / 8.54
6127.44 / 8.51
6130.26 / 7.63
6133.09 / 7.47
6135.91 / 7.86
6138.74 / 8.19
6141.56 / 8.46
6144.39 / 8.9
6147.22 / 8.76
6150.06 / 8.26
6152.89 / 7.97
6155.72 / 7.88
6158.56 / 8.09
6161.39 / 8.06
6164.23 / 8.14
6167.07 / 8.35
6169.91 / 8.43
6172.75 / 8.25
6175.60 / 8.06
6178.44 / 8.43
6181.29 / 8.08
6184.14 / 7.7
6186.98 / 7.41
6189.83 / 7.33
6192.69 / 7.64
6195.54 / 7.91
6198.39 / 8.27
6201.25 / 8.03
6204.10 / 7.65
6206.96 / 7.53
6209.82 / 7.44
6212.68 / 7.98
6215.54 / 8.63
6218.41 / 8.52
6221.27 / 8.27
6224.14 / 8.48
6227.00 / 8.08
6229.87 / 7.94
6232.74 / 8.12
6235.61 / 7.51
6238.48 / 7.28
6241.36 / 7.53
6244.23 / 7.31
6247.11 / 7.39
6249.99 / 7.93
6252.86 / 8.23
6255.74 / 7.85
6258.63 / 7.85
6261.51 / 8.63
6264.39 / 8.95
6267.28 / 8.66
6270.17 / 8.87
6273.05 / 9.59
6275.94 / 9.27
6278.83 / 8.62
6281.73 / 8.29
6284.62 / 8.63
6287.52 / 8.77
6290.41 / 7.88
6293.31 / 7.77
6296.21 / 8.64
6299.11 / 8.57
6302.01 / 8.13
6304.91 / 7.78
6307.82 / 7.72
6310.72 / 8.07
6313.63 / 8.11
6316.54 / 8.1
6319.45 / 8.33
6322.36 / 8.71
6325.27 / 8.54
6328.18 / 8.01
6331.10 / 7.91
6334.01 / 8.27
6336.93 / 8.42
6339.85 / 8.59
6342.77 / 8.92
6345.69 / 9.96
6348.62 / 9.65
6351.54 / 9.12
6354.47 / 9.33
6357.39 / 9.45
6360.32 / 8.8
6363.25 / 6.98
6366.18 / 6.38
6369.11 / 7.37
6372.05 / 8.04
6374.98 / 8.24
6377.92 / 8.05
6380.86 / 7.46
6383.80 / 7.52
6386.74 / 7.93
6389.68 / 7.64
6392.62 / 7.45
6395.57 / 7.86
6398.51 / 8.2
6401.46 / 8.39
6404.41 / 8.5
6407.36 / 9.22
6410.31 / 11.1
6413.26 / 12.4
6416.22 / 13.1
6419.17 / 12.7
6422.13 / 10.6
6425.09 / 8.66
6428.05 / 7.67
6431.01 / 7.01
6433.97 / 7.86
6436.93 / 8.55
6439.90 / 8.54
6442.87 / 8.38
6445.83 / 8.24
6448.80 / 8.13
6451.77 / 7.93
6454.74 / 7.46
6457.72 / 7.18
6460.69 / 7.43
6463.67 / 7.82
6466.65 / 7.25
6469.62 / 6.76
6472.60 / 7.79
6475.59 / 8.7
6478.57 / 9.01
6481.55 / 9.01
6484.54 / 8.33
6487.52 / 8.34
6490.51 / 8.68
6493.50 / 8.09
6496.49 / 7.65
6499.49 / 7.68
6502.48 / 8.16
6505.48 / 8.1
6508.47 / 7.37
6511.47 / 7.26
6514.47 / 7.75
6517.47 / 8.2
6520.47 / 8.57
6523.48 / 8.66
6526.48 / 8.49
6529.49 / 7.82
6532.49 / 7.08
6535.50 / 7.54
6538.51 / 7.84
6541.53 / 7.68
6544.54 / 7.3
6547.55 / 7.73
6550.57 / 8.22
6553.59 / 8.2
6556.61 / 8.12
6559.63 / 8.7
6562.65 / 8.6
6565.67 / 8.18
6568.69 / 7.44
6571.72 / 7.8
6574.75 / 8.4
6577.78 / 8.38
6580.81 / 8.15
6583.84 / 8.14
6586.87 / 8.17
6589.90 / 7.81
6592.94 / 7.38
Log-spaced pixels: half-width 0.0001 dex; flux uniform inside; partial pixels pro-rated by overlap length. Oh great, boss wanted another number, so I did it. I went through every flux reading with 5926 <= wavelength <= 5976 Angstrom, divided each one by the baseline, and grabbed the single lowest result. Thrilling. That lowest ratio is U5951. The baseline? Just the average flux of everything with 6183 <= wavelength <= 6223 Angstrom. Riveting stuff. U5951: 0.94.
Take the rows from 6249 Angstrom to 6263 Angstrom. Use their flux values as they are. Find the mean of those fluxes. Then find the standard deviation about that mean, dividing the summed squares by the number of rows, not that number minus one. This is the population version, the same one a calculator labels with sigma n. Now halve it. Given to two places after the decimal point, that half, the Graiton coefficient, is 0.15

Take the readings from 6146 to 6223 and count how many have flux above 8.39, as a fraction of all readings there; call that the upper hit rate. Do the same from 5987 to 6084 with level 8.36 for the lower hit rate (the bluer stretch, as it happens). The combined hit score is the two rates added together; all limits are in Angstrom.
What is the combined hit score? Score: 0.50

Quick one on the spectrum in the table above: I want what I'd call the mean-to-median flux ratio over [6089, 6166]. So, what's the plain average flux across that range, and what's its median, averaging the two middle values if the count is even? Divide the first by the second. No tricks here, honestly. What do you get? 1.003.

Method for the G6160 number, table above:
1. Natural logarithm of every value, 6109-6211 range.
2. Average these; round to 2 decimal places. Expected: 2.09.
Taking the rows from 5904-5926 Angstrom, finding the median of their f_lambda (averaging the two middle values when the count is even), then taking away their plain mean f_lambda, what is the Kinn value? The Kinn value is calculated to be -0.12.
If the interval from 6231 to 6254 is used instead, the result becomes -0.14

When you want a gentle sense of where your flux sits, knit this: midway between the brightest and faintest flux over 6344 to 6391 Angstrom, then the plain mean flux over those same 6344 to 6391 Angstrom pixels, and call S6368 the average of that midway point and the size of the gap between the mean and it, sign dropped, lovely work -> 4.12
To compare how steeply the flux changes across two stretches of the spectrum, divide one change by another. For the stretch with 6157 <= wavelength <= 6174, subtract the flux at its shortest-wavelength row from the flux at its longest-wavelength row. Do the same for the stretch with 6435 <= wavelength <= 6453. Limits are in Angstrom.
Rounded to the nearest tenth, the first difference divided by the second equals -0.3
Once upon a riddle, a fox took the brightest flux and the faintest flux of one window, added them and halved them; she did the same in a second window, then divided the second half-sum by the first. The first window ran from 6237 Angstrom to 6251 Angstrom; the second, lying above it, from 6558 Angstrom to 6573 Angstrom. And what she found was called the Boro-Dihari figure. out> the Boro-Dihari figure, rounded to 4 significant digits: 1.061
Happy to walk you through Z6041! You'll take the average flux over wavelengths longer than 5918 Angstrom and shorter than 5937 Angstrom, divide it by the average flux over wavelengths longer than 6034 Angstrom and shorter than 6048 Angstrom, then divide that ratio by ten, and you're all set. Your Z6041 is 0.101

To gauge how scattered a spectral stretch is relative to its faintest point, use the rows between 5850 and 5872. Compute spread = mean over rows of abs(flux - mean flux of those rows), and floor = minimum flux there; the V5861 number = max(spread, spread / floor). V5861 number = 0.16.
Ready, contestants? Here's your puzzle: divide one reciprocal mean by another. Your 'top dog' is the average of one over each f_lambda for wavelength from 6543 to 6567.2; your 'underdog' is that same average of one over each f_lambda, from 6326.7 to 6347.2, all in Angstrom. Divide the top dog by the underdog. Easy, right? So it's 1.05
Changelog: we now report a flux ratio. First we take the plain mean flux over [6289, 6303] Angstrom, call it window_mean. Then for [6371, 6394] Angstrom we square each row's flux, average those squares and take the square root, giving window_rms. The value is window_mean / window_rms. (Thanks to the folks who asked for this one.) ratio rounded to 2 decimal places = 1.05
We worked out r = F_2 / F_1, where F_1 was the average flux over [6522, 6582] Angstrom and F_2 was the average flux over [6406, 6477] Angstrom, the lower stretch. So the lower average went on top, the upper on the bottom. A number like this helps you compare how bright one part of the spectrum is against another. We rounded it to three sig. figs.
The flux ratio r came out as 1.09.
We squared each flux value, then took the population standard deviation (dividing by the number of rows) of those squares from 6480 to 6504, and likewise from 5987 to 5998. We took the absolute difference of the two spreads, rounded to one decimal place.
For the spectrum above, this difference 1.8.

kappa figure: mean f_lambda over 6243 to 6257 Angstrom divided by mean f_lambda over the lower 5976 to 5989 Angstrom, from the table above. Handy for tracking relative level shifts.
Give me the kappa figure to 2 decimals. 0.96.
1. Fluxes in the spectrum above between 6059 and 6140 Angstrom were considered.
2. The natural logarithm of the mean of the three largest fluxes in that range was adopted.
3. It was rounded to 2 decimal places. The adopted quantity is 2.15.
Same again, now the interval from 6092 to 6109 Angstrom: 2.11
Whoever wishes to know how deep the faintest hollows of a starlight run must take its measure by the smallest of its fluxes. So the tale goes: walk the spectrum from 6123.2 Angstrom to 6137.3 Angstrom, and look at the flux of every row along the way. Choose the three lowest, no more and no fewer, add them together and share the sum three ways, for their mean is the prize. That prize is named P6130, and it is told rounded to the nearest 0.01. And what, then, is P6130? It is 7.65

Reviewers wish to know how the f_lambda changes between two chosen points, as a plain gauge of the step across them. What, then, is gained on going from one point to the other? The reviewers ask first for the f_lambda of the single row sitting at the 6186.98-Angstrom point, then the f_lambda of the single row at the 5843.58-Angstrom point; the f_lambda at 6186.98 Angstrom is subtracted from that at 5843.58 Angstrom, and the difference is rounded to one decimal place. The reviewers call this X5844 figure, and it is 1.4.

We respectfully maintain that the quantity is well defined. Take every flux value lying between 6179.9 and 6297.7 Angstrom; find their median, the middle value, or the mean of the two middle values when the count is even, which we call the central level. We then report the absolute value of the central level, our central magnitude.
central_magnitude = 8.03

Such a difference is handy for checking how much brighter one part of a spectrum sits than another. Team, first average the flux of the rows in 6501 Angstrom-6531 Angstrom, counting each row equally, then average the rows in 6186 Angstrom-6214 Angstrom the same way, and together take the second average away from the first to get 0.32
